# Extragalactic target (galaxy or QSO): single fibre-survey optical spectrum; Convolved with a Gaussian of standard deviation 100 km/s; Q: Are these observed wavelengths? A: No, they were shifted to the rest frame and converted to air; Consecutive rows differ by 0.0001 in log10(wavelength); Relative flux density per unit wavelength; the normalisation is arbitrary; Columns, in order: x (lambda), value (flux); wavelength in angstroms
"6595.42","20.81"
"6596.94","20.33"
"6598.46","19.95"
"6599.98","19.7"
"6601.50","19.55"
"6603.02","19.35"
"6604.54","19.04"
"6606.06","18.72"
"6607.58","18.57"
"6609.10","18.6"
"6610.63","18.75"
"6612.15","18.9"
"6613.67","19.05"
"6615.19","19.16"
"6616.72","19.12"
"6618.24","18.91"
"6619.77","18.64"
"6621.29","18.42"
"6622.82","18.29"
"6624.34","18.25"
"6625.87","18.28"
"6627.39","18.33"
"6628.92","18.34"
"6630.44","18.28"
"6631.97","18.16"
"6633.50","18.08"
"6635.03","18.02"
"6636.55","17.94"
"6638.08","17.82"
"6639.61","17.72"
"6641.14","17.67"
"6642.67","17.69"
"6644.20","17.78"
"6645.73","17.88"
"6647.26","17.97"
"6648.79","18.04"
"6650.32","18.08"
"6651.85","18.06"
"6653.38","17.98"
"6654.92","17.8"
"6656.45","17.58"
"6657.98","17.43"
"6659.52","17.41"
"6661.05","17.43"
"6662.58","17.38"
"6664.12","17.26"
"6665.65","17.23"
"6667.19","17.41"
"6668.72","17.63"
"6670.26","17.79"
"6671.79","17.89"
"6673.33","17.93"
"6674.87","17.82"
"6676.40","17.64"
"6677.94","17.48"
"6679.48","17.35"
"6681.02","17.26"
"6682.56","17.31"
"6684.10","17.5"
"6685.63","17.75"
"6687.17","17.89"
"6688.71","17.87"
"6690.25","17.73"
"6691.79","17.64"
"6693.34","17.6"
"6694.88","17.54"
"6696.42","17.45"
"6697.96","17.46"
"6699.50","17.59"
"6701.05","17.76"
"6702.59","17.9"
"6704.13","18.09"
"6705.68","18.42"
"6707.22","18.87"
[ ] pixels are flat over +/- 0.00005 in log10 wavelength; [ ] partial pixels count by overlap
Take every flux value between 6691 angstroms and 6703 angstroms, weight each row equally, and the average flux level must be 17.6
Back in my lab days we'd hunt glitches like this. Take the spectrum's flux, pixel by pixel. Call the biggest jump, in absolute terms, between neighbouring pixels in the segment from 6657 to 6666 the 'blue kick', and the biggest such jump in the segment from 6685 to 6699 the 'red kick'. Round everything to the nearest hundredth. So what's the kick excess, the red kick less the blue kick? 0.02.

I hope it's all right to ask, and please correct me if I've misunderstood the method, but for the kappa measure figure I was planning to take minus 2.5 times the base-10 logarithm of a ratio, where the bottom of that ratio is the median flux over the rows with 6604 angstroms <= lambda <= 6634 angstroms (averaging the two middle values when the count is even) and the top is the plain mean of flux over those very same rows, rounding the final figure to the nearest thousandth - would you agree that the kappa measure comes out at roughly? -0.001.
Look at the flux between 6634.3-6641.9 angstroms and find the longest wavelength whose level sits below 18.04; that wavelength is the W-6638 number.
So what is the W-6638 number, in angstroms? 6641.14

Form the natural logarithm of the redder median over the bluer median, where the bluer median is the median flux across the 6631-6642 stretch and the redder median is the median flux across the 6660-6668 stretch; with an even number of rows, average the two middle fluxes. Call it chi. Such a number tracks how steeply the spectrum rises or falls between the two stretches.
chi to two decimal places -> -0.03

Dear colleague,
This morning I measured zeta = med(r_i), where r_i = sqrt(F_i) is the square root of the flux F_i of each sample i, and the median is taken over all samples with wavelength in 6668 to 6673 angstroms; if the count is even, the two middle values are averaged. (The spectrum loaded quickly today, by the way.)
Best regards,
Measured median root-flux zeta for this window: 4.22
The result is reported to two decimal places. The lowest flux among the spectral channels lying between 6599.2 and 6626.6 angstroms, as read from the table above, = 18.25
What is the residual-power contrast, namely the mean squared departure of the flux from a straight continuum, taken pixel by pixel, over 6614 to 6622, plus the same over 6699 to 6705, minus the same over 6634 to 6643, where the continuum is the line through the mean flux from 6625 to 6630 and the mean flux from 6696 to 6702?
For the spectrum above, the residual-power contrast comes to 0.23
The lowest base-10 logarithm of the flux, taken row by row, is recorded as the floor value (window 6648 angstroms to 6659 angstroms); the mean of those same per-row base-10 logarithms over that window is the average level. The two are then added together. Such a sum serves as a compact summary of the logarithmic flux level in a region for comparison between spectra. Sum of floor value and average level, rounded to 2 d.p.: 2.49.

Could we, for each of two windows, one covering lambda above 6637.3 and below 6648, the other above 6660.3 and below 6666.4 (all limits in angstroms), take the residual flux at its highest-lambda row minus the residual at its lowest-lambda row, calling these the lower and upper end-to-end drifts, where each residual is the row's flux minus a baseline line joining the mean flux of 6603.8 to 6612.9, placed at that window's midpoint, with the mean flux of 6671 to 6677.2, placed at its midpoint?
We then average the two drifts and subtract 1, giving -0.93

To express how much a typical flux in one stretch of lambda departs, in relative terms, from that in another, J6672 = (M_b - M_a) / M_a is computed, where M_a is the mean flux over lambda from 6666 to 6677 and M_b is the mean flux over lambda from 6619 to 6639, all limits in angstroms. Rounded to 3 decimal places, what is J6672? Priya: 0.028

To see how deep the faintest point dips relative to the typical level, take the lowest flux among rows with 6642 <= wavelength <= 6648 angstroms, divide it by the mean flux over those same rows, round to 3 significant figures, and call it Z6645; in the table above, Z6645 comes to 0.992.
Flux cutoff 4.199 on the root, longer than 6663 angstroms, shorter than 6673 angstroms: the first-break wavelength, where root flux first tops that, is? 6670.26 angstroms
